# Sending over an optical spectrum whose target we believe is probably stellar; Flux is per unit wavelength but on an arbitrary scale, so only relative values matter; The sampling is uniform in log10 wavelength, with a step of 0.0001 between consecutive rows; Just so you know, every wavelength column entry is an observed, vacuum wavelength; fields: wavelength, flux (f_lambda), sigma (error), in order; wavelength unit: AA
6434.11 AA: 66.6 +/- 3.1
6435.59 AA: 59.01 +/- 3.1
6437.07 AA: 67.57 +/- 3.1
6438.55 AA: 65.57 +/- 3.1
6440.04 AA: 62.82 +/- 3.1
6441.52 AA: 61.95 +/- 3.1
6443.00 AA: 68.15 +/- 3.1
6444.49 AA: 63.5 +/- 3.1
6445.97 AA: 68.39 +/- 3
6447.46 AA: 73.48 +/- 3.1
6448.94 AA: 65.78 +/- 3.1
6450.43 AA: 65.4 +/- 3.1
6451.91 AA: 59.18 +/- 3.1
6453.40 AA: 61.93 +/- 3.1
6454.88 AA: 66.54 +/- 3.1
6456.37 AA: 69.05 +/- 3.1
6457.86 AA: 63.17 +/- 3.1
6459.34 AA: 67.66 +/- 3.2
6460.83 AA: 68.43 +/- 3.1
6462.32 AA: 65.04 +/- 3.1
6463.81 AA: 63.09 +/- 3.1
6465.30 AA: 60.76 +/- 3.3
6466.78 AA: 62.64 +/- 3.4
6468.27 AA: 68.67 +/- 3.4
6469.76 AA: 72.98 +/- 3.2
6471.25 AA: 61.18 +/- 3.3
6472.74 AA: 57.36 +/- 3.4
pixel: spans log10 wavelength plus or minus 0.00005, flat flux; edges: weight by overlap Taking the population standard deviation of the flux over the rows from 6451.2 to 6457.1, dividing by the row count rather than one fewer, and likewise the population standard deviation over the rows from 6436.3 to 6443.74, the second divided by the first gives 0.64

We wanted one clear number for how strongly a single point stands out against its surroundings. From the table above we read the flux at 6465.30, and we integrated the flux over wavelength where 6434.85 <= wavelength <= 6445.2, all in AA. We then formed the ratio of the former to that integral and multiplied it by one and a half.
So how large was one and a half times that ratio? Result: 0.137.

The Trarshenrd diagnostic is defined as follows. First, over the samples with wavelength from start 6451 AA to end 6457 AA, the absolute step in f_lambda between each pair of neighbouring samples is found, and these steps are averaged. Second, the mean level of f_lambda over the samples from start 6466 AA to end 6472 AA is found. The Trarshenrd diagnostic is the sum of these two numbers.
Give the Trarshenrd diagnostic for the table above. 69.7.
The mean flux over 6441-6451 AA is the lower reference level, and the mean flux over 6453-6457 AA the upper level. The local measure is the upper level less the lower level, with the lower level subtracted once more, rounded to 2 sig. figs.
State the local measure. -67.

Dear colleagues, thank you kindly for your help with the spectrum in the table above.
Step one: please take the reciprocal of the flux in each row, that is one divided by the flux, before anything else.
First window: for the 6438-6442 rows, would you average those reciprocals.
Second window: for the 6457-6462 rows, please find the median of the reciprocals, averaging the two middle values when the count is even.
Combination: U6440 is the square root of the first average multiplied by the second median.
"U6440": 0.0153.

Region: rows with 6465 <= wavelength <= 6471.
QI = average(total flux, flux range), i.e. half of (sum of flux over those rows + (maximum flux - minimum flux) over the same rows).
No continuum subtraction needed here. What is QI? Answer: 139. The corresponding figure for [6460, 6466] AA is 132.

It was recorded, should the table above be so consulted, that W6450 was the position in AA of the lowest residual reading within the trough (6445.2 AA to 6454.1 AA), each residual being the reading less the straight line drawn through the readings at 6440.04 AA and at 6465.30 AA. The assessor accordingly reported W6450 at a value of 6451.91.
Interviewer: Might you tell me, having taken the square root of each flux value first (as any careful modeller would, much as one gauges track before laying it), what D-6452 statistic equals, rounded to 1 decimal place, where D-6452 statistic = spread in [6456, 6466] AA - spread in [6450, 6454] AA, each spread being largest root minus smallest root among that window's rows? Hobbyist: 0.1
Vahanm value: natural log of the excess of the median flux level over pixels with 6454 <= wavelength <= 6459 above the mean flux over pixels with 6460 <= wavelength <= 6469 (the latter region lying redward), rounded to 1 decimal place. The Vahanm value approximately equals 0.6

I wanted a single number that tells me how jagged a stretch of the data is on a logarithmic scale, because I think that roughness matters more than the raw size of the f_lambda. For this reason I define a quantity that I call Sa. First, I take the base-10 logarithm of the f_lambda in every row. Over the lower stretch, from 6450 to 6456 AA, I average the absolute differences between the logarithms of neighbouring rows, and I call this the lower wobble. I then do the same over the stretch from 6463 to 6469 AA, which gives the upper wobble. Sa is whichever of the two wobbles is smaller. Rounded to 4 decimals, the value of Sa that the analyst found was 0.0232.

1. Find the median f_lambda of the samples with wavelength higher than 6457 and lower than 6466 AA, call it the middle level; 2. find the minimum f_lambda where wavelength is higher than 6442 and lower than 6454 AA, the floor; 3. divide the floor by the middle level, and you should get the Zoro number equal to 0.92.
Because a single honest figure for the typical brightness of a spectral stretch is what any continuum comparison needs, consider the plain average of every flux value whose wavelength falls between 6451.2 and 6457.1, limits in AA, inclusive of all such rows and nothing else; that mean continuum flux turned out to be 64.2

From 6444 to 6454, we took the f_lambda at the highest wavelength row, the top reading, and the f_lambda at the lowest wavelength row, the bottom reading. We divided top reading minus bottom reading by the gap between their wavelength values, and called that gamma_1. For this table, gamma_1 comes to -0.2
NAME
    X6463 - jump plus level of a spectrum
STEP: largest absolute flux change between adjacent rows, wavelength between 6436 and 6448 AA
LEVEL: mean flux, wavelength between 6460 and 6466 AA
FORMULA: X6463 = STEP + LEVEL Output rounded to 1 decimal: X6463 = 70.5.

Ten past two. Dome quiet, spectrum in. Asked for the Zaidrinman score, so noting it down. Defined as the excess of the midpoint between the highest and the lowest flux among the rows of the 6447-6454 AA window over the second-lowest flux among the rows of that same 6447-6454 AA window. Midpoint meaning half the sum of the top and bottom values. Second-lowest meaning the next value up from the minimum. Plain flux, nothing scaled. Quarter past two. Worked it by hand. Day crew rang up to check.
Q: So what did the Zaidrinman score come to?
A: 4.4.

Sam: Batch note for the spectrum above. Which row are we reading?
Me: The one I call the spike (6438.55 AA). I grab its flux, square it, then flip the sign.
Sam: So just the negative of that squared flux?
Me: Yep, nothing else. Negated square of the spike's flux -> -4299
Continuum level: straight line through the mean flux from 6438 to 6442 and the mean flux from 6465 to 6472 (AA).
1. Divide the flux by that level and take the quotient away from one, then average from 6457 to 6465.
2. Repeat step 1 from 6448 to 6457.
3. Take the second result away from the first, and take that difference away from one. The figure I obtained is 1.00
